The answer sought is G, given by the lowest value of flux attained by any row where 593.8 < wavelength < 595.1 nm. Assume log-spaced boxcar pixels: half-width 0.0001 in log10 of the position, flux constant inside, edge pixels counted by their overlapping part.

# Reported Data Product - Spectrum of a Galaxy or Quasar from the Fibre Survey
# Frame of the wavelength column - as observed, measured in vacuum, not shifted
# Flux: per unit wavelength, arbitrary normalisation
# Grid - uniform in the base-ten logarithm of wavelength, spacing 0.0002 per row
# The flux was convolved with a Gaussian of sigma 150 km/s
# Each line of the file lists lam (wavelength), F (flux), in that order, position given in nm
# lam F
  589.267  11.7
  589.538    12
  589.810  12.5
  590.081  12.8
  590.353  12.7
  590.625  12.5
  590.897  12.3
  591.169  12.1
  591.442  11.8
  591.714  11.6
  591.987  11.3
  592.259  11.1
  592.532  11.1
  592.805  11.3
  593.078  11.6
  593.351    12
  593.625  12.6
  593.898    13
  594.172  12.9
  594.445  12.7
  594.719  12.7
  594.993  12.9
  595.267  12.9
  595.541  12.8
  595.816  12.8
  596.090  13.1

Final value 12.7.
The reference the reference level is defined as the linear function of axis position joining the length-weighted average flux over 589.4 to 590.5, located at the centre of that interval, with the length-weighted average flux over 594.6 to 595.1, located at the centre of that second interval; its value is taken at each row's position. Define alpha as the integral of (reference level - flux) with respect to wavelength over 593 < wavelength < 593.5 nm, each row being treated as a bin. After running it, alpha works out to 0.43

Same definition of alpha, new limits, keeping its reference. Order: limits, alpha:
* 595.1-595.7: -0.01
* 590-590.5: -0.11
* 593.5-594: -0.03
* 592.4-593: 0.86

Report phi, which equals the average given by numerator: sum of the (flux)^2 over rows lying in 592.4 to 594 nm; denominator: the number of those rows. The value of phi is 143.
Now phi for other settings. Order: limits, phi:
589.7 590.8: 159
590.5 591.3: 151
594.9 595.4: 166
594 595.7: 164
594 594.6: 164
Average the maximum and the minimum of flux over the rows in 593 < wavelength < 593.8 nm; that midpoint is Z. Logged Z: 12.1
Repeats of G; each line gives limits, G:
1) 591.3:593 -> 11.1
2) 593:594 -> 11.6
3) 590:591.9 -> 11.6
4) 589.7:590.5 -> 12.5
